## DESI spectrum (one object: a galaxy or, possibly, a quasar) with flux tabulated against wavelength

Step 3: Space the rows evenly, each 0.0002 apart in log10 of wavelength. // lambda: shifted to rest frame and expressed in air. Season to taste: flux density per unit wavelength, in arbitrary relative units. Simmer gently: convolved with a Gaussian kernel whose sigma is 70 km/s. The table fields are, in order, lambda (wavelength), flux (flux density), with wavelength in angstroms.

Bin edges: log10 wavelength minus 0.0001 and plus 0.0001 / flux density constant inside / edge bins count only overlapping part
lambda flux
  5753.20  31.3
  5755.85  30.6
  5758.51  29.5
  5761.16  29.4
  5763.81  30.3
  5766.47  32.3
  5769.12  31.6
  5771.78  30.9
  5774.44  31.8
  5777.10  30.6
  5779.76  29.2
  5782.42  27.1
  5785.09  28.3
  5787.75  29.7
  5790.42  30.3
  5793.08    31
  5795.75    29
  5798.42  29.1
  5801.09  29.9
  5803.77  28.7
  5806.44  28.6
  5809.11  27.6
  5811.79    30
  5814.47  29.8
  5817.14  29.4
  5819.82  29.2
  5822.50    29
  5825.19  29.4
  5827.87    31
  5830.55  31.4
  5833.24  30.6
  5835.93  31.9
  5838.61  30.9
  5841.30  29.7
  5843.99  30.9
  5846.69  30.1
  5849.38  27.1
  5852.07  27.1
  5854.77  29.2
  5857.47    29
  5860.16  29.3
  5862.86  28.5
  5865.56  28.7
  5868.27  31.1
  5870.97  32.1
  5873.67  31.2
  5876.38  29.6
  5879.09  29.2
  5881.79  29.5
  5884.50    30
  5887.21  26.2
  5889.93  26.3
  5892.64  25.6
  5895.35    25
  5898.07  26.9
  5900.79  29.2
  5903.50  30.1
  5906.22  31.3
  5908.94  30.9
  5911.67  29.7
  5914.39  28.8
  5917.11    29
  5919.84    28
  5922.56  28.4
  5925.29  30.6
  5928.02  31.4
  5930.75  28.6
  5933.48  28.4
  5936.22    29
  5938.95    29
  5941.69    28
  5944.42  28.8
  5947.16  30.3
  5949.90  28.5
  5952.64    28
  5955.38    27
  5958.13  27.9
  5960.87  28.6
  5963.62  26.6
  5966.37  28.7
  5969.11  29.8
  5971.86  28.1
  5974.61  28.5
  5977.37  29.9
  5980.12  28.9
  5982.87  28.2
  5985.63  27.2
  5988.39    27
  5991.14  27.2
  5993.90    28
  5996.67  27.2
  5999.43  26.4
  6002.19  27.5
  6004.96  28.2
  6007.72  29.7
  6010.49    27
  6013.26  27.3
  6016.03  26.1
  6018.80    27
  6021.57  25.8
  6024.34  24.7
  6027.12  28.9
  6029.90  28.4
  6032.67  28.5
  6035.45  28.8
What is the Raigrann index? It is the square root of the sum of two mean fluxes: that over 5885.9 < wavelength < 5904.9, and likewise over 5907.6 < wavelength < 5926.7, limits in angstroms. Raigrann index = 7.51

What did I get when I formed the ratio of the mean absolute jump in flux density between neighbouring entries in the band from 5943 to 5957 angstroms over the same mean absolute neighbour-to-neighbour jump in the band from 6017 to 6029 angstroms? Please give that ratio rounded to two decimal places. 0.55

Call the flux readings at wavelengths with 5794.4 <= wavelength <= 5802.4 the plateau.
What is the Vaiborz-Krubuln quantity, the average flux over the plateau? 29.3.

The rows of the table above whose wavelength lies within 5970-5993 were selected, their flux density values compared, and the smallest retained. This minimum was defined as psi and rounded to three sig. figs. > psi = 27.0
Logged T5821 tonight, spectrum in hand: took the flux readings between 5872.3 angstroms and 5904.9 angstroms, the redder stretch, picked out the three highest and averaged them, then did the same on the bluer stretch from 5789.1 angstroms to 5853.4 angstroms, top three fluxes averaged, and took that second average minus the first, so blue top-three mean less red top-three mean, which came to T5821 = 1.0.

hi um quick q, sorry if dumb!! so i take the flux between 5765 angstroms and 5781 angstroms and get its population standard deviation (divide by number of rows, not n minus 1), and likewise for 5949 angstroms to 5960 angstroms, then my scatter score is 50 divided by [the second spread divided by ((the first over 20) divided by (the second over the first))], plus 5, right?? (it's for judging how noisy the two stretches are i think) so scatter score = 14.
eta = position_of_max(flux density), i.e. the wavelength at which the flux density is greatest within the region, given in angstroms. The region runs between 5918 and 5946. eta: 5928.02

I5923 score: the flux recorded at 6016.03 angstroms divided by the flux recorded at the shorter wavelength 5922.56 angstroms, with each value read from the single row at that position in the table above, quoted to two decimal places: 0.92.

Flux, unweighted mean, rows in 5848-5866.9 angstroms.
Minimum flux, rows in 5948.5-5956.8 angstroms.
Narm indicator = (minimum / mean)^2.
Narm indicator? 0.90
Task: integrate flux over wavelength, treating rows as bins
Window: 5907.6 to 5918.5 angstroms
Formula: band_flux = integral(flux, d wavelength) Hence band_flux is 322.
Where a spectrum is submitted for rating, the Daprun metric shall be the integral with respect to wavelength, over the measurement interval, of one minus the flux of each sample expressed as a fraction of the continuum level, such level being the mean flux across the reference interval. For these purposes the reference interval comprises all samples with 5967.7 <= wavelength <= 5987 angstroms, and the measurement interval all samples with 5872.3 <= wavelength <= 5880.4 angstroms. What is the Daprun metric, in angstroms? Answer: -0.4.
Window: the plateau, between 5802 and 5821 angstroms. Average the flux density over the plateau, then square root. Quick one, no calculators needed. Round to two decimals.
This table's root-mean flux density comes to 5.39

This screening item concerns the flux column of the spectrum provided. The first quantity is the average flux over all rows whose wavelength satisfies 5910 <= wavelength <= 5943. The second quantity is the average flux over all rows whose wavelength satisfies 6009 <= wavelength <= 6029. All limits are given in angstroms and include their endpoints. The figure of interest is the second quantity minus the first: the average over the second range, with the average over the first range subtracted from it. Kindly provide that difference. -2.4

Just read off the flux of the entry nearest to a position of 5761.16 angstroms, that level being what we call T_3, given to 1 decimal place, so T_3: 29.4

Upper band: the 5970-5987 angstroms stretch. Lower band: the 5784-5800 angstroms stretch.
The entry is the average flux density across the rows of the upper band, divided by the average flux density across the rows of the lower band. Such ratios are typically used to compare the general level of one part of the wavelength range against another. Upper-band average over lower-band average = 0.96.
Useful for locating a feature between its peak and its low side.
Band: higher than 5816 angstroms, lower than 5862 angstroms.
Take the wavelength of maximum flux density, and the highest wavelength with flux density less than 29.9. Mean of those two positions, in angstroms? 5848.0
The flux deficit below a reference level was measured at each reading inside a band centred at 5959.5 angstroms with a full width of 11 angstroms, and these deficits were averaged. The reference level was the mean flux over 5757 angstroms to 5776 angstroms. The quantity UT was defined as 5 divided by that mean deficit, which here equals 1.5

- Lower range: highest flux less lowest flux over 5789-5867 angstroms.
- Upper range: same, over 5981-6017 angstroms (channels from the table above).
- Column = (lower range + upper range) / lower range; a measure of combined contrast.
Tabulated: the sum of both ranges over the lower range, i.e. 1.75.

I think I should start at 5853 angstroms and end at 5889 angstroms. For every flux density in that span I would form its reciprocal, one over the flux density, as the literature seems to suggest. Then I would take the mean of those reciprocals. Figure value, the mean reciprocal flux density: 0.0340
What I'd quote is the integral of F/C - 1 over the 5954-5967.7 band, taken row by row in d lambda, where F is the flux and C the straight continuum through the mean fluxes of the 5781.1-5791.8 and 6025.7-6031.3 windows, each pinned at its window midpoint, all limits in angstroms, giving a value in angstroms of -0.45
